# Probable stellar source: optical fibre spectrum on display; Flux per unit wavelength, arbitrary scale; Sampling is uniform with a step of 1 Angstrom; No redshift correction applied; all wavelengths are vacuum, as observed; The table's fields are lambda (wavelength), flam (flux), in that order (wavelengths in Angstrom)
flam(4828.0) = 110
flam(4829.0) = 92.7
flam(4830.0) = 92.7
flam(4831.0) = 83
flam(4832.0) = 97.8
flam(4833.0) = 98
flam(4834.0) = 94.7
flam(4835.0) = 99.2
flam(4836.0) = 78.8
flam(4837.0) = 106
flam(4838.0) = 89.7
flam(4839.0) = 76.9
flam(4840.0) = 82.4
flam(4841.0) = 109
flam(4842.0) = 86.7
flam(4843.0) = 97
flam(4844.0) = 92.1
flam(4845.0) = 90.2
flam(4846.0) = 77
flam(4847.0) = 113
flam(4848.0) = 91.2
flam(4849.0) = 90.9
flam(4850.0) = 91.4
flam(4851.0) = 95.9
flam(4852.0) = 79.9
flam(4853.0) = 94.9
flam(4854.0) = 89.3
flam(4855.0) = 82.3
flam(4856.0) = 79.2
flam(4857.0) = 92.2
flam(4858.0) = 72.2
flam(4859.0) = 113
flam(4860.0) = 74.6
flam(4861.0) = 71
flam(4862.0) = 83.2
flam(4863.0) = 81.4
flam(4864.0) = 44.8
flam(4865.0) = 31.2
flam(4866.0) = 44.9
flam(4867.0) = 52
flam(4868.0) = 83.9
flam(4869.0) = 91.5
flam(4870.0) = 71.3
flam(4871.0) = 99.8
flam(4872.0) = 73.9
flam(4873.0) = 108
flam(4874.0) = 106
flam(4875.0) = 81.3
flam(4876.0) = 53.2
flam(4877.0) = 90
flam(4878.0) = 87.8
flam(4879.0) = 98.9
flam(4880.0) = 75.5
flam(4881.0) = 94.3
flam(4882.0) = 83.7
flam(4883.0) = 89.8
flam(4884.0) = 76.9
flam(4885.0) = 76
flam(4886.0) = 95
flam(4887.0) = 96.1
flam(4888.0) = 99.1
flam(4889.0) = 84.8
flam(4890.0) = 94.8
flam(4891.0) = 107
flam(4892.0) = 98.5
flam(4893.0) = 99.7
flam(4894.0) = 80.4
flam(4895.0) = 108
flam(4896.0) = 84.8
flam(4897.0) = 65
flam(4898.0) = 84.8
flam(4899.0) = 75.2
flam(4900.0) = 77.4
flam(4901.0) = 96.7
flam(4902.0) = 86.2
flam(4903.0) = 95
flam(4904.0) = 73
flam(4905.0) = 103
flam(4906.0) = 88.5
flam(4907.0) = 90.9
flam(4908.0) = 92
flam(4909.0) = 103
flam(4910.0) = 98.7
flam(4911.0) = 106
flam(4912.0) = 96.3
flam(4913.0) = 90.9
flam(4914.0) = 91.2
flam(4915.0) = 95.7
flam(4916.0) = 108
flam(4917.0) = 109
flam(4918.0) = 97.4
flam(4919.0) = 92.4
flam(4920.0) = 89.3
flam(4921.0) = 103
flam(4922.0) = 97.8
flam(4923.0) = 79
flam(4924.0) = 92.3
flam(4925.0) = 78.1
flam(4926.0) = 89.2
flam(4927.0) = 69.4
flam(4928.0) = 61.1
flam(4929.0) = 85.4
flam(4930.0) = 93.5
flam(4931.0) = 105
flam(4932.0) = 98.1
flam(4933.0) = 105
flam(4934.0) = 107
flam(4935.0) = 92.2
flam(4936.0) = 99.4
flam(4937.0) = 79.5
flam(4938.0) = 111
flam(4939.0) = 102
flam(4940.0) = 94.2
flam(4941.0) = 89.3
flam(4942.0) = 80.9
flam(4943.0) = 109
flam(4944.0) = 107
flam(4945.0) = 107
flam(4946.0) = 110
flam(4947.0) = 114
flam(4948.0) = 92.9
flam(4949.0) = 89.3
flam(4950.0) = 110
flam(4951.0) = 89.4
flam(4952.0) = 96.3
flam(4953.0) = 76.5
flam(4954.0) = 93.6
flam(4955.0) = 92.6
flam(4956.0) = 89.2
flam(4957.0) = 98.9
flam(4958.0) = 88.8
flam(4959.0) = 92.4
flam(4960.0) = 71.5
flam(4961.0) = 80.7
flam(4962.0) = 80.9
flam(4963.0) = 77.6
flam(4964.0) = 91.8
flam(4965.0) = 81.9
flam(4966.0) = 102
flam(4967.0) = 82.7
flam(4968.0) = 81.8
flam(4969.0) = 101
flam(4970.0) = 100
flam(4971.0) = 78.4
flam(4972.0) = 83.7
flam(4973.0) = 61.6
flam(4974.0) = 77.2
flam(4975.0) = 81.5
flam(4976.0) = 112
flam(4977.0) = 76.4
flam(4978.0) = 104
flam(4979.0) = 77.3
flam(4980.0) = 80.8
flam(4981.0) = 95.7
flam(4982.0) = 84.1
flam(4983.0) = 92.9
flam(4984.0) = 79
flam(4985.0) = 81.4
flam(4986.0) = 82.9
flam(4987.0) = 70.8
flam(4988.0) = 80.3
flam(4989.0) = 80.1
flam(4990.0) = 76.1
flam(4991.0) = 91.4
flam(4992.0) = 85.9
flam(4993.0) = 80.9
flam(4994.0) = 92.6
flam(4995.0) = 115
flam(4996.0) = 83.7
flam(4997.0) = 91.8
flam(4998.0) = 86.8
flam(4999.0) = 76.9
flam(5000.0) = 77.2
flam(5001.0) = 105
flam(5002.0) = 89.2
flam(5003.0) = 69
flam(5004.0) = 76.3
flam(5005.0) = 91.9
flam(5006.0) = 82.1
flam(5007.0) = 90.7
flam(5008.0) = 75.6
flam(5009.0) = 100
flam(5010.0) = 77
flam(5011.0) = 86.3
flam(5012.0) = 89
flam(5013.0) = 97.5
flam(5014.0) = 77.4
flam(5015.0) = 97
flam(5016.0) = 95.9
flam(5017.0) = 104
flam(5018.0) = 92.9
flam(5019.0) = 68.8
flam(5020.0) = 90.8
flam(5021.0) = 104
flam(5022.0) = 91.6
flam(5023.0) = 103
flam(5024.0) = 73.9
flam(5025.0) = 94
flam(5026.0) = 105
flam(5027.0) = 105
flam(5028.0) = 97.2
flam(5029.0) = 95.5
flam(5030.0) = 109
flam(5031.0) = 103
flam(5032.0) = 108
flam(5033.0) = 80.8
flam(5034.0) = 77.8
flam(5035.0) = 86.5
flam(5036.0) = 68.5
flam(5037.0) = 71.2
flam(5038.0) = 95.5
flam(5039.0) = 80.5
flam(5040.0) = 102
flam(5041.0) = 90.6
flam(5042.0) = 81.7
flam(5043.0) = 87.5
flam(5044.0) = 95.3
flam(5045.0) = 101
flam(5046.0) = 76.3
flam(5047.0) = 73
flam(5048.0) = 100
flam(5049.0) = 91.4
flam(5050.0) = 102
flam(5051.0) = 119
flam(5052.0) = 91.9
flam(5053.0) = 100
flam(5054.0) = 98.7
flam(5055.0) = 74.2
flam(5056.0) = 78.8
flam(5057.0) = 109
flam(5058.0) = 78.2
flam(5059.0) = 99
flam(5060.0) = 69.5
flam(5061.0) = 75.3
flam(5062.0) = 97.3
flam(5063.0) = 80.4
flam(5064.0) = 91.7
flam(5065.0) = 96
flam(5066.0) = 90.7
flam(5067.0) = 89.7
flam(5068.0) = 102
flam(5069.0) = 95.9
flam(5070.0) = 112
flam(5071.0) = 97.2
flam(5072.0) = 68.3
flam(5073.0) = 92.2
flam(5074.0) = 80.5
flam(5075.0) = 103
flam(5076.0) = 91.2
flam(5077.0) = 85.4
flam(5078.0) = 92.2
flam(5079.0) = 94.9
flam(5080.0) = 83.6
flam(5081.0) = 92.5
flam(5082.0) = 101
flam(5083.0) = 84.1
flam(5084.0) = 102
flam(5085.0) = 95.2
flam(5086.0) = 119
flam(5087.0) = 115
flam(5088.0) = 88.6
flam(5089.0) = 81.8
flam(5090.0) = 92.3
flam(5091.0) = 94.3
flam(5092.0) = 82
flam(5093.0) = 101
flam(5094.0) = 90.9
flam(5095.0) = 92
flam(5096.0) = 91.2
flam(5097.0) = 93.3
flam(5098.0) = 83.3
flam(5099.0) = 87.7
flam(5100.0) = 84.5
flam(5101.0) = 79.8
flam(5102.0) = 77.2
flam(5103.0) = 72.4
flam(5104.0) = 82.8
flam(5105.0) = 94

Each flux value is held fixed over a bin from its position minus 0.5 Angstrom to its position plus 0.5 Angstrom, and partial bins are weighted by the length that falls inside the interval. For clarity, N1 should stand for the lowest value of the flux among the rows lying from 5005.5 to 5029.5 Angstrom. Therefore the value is 68.8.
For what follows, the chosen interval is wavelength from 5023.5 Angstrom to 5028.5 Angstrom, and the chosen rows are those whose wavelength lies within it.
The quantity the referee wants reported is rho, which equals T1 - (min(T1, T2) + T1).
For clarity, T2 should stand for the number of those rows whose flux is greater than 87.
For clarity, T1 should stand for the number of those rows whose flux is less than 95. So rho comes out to -2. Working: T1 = 2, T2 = 4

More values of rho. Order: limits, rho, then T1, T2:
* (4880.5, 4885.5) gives -2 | 5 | 2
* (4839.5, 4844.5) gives -3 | 3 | 3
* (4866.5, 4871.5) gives -2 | 4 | 2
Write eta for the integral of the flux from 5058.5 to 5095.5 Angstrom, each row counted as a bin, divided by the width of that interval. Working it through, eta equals 92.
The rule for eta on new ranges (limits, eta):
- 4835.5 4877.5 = 84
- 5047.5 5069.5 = 92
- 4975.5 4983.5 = 90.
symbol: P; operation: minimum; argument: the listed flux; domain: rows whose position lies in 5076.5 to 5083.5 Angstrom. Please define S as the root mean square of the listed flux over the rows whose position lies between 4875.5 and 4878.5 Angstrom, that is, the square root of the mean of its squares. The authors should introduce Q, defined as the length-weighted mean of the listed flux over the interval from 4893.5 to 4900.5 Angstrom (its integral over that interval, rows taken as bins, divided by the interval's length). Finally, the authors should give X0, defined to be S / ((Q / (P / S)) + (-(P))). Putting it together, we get -13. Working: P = 83.6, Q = 82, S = 79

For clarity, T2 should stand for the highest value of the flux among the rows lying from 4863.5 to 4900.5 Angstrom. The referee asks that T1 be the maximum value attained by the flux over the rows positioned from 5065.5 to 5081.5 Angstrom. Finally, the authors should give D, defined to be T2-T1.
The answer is -4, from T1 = 112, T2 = 108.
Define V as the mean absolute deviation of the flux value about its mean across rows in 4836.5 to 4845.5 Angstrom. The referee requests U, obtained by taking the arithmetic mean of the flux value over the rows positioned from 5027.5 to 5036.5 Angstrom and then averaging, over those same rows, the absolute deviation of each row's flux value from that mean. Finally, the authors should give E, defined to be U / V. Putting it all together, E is 1.5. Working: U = 11.9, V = 7.9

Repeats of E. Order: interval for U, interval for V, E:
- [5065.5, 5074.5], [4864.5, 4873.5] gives 0.4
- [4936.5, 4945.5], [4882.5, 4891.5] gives 1.3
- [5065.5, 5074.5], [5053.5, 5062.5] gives 0.7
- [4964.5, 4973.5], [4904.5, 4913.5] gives 1.9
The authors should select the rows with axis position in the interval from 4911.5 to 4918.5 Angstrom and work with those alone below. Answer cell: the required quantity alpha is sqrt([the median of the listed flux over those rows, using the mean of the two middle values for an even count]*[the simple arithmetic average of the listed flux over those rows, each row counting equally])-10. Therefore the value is 87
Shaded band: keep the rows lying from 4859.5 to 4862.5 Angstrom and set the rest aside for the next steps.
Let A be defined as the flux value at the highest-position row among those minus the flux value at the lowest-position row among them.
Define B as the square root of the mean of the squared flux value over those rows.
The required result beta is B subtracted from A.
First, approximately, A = 9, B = 76.4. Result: -68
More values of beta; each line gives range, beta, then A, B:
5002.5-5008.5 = -75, 7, 81.4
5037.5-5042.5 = -104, -14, 90.4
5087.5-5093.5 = -78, 12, 90.3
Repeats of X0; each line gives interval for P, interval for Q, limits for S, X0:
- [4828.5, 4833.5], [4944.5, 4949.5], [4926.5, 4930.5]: 6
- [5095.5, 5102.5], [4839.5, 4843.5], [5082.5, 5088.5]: 2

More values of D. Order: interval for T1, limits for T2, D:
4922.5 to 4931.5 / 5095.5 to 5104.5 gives -12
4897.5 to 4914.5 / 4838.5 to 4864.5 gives 7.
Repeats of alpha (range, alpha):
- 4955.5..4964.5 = 77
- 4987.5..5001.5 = 76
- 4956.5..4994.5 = 74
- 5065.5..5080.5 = 82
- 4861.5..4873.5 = 65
